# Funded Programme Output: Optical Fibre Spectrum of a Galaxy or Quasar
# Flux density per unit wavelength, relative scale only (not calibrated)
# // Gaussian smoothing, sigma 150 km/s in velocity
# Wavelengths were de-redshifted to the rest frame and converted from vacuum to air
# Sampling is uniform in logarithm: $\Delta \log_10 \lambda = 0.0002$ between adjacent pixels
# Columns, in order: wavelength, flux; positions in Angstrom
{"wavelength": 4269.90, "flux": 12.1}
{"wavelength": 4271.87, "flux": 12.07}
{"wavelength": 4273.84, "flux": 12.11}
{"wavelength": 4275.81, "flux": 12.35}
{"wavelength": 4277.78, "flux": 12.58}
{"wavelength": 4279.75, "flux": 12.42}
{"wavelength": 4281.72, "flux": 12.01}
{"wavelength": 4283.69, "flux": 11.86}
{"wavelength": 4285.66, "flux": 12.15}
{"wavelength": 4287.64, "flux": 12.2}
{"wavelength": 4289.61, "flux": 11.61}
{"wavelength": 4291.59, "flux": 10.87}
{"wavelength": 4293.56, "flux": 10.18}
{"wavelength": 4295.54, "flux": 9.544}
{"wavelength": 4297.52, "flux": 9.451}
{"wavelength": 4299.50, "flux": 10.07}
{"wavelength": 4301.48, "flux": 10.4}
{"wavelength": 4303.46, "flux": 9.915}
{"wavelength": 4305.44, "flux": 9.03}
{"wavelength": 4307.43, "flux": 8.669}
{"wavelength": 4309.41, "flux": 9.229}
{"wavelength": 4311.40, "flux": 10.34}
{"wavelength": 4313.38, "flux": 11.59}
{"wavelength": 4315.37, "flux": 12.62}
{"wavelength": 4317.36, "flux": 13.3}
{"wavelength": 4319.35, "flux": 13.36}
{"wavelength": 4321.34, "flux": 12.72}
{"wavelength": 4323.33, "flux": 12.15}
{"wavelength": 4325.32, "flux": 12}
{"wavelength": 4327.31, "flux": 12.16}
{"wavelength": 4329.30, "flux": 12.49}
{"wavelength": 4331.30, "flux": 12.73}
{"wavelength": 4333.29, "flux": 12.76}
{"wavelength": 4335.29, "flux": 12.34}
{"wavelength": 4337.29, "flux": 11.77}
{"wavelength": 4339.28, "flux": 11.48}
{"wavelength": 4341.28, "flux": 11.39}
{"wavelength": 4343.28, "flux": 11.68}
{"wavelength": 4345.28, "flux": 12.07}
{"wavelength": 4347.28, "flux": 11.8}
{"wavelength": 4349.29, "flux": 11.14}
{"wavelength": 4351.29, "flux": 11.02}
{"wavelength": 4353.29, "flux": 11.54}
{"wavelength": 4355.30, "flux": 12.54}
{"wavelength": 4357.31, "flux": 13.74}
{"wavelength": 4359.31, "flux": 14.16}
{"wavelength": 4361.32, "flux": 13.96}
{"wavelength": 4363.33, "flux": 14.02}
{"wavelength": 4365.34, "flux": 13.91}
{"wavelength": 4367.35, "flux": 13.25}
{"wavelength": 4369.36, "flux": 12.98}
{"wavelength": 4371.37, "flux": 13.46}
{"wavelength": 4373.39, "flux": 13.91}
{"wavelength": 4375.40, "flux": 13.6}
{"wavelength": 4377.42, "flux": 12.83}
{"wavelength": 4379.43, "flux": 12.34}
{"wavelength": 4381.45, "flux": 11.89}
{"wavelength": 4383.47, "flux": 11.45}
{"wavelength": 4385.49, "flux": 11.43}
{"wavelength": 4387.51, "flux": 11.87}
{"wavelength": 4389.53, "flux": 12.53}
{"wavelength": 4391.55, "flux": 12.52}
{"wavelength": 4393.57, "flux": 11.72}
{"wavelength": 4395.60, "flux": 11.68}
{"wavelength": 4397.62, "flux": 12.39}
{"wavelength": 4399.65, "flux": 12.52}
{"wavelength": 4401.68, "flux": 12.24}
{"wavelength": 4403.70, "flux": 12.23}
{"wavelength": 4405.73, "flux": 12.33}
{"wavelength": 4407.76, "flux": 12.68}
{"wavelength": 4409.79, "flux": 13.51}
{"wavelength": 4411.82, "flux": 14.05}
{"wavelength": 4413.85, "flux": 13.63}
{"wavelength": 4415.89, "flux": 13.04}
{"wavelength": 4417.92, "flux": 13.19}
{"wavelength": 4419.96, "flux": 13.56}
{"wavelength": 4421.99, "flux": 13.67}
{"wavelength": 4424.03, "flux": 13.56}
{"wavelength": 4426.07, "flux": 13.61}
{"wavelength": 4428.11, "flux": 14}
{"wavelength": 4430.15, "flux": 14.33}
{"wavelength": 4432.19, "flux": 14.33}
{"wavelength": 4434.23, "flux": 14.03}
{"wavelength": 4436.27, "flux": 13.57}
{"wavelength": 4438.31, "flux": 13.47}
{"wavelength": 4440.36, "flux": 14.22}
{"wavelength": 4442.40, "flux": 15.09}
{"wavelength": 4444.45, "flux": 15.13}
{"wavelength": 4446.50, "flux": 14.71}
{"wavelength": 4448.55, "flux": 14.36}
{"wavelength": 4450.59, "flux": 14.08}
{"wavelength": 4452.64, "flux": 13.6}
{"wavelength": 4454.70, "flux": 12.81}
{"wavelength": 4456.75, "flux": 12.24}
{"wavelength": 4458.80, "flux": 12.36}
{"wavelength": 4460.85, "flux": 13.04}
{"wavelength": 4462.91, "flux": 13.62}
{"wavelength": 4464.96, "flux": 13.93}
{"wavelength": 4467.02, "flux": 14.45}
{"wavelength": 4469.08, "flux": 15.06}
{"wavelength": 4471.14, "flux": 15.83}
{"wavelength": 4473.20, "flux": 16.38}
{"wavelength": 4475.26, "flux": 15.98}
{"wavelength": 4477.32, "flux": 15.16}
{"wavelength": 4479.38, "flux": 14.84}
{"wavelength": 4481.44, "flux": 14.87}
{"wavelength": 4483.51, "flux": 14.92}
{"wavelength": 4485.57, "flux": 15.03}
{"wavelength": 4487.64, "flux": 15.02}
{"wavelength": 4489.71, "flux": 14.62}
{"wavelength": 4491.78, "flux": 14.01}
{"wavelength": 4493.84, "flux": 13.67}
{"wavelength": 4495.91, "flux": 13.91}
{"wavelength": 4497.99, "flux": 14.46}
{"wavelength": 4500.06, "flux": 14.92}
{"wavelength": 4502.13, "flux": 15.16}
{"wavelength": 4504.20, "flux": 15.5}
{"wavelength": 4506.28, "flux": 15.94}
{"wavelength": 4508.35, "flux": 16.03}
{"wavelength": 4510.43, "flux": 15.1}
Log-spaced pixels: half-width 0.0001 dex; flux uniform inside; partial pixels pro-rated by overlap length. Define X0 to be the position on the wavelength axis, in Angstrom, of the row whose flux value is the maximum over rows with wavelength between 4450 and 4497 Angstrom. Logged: 4473.20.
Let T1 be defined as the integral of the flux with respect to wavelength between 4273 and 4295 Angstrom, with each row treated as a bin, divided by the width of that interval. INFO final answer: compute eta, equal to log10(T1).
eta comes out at 1.07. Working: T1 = 11.8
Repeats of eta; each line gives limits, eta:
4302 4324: 1.05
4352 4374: 1.13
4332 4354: 1.07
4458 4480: 1.17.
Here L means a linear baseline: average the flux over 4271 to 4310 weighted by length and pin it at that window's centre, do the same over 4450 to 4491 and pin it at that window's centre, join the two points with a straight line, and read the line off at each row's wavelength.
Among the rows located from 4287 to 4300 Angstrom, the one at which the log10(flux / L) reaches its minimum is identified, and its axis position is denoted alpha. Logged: 4297.52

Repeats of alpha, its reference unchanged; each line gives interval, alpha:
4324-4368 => 4351.29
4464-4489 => 4464.96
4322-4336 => 4325.32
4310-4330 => 4311.40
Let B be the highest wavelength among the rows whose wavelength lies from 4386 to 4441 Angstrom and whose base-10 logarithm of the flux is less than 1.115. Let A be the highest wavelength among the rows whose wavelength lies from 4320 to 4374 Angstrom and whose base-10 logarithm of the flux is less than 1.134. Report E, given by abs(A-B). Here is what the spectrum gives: 36.4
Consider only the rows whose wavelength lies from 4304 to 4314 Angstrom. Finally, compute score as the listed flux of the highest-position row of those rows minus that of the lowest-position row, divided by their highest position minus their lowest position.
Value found 0.322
